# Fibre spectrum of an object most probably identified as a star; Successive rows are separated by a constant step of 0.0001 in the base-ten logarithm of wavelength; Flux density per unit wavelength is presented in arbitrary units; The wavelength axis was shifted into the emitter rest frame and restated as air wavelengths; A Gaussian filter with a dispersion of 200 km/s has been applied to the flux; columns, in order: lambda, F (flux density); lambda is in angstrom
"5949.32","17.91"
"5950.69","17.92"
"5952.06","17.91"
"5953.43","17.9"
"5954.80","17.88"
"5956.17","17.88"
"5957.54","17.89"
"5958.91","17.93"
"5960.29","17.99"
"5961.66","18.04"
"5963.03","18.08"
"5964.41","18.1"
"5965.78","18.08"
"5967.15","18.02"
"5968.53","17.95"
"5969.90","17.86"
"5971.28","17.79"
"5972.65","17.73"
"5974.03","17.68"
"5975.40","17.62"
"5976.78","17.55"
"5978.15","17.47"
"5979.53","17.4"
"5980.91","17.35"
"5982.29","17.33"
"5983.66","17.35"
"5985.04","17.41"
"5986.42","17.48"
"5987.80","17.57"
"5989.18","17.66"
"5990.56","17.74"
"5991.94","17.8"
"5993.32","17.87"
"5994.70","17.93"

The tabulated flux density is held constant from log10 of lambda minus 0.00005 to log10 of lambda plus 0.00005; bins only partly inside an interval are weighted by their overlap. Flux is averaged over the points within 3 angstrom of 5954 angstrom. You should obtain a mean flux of 17.9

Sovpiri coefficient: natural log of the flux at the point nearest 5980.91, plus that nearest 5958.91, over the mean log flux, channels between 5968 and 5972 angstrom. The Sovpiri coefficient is 1.99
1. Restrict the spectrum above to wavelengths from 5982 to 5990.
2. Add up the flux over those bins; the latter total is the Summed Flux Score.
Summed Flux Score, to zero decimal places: 105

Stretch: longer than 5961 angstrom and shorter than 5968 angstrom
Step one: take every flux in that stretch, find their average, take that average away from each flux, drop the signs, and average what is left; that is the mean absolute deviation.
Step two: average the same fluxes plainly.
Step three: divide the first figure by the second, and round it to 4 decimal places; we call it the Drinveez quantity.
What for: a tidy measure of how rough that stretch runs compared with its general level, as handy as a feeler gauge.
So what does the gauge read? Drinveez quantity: 0.0015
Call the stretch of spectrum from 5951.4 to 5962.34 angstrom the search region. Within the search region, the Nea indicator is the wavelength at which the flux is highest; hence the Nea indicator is 5961.66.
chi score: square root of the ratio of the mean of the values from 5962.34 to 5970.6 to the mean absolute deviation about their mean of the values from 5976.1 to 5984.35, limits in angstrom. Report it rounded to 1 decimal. 16.3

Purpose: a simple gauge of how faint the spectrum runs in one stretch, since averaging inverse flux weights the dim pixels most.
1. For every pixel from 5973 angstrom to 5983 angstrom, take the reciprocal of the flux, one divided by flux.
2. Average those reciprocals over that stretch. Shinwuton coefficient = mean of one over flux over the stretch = 0.0572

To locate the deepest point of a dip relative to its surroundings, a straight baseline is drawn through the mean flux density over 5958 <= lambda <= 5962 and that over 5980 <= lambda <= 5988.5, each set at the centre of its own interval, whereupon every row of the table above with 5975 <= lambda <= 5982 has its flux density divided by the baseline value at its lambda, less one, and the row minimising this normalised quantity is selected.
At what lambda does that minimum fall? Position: 5980.91 angstrom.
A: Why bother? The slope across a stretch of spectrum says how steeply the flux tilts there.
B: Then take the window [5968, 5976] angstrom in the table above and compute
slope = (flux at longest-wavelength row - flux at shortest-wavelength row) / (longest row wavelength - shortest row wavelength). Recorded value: -0.048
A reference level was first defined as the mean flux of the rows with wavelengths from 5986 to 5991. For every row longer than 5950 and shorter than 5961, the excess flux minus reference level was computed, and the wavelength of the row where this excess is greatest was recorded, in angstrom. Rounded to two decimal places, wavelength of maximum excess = 5960.29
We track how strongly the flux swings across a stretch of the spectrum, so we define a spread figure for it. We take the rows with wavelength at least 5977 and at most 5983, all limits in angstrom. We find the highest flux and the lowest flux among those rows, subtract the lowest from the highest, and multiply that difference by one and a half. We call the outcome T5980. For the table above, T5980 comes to 0.21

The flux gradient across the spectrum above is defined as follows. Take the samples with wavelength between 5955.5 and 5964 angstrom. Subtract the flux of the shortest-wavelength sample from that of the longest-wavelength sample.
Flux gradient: 0.2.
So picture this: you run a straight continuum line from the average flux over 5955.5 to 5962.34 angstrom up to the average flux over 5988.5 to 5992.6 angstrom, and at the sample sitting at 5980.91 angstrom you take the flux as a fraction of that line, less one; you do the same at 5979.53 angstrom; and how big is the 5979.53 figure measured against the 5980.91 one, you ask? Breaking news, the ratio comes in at 0.9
